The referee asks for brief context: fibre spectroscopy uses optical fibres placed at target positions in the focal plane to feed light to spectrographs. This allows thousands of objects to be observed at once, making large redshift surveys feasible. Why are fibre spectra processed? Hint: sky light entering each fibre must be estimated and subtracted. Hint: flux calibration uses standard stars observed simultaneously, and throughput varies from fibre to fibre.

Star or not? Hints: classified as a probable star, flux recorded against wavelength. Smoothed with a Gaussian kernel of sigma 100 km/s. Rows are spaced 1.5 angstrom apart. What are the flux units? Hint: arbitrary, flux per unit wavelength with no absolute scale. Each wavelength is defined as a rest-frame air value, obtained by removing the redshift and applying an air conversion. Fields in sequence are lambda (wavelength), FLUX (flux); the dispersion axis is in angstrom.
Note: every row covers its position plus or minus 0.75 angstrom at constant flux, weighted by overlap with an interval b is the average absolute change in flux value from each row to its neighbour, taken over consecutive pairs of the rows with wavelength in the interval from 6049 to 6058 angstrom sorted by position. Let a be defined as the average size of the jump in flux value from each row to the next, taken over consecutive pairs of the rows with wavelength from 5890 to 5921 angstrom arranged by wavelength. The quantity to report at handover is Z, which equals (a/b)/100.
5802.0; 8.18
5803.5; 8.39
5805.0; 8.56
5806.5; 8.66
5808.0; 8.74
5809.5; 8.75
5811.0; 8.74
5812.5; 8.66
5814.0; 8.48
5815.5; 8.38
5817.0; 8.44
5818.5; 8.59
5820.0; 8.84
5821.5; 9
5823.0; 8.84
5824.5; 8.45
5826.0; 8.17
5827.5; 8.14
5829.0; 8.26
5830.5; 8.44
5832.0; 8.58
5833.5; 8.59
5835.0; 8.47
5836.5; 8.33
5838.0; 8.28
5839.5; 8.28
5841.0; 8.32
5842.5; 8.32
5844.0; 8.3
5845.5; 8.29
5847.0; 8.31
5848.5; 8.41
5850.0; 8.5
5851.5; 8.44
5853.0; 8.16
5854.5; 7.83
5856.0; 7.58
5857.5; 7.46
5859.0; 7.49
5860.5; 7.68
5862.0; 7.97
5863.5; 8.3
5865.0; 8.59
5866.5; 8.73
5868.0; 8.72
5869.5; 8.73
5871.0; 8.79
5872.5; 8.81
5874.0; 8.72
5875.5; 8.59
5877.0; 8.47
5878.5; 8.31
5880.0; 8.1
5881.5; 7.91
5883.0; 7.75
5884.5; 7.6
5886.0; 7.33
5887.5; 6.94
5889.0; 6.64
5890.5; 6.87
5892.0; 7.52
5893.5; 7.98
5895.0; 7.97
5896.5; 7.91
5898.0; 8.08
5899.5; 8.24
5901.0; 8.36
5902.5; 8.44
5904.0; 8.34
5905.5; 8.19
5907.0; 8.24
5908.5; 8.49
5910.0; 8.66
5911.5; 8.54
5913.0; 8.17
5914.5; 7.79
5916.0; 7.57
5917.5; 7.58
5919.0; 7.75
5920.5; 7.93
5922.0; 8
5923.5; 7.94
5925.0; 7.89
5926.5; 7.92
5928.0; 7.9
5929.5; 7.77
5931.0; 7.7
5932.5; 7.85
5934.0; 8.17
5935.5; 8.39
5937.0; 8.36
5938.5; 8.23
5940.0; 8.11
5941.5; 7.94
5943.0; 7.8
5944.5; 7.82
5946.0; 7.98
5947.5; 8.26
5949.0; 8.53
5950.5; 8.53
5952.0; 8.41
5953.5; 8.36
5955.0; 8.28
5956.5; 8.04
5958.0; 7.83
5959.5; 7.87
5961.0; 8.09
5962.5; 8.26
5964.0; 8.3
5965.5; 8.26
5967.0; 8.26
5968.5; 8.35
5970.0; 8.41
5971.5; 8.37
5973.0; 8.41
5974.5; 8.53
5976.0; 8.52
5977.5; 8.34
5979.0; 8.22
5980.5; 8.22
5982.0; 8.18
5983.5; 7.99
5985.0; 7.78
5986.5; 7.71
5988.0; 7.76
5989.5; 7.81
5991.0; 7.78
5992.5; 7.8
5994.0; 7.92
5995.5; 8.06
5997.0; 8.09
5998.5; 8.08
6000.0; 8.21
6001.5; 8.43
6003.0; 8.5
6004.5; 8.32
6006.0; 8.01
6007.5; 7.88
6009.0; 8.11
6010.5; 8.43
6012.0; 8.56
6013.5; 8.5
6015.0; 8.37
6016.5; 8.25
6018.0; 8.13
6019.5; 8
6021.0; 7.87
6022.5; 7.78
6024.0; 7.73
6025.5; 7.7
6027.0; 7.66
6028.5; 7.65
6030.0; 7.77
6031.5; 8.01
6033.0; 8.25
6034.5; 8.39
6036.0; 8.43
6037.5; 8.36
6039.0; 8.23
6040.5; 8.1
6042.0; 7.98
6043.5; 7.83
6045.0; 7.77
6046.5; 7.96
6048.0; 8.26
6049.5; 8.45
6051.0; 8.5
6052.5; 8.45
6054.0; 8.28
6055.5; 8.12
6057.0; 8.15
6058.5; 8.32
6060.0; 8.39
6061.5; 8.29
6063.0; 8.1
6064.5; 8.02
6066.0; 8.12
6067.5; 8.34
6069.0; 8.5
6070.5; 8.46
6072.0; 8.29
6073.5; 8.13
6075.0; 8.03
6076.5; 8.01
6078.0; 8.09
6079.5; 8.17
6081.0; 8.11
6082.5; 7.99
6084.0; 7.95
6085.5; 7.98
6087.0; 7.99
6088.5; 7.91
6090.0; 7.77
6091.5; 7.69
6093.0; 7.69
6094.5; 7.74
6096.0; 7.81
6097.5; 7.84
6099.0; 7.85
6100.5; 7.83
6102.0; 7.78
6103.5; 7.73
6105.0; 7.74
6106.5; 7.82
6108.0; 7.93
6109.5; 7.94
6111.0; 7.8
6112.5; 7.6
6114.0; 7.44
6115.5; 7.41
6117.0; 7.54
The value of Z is 0.0211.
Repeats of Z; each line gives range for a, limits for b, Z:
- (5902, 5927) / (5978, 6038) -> 0.0131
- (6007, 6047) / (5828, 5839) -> 0.0116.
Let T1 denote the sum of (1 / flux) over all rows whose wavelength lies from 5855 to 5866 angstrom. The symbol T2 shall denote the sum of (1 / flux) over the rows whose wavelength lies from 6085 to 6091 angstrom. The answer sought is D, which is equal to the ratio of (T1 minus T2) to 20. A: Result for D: 0.019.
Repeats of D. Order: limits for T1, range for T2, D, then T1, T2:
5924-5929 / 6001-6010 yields -0.018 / 0.38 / 0.7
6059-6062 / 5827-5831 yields -0.006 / 0.24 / 0.4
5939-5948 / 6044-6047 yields 0.025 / 0.75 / 0.3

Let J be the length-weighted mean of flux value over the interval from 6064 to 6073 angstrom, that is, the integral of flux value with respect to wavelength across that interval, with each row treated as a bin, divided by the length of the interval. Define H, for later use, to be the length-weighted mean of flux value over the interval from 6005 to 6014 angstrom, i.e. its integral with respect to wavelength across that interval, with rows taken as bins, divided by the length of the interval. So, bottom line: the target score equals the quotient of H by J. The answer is 0.99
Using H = 8.2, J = 8.29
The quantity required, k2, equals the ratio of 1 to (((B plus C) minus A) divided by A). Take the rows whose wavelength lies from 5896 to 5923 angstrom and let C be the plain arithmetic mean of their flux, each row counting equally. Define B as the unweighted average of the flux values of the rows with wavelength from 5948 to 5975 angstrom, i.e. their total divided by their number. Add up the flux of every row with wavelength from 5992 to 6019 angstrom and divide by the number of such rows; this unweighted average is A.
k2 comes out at 1.00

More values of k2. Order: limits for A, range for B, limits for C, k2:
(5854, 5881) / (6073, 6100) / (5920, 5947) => 1.08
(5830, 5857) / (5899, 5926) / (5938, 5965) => 1.04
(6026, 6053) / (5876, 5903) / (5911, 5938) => 1.06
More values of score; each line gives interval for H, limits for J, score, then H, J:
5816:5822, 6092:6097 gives 1.12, 8.7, 7.75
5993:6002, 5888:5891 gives 1.20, 8.1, 6.76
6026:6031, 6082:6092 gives 0.98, 7.7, 7.90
